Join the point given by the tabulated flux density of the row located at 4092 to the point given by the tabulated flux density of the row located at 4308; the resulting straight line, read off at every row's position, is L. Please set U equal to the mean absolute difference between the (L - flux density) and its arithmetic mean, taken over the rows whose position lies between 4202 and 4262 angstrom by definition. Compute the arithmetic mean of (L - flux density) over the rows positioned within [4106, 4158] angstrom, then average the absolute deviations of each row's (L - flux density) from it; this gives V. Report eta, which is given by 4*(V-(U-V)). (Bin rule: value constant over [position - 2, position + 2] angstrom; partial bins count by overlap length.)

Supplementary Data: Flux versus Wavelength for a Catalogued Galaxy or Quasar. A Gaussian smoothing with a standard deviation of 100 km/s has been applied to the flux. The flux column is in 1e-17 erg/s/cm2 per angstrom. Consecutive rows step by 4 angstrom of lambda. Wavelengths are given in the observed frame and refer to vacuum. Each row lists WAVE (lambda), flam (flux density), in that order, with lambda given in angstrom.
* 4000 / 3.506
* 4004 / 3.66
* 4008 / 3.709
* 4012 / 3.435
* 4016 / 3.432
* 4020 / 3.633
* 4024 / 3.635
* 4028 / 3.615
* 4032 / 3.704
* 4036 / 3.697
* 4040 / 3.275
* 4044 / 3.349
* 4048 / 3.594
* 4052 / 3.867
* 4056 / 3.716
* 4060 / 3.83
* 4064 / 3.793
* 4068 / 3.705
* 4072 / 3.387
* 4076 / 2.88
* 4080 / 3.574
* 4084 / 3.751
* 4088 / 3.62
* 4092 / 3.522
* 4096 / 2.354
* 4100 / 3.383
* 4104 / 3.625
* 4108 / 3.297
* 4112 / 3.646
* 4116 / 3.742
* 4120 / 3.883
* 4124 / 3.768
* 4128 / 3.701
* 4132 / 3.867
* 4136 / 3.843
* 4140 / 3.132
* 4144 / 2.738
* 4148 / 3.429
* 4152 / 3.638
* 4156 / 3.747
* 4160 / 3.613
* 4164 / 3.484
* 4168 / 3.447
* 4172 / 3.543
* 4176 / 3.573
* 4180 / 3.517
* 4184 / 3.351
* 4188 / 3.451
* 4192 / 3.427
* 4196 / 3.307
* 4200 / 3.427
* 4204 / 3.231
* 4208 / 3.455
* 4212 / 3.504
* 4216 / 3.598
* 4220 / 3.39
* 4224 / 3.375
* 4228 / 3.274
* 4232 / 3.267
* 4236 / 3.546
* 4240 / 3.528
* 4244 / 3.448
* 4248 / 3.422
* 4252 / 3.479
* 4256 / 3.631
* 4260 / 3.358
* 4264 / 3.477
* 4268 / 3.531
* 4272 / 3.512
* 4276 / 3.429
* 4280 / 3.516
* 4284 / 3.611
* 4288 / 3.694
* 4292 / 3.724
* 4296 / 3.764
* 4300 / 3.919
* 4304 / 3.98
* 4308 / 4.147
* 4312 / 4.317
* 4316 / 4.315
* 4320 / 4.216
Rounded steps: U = 0.10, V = 0.27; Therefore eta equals 1.7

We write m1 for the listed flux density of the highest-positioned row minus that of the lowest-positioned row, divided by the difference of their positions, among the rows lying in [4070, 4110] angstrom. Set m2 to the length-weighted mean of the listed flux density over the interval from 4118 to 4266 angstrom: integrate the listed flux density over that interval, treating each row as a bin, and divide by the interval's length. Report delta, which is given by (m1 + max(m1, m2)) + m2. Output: 6.96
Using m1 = -0.0025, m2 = 3.48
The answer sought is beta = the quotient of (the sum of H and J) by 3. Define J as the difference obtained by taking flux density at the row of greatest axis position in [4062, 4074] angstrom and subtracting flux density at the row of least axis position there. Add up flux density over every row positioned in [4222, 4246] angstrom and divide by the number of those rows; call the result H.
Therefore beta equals 1.00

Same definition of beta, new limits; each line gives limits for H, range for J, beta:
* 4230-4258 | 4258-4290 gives 1.27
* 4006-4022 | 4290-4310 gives 1.33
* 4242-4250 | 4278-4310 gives 1.36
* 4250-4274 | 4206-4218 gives 1.21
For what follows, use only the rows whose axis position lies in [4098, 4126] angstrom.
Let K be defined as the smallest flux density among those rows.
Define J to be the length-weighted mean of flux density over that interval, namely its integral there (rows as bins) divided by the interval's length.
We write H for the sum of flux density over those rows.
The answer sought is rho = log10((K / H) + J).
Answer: 0.574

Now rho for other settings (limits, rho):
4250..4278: 0.559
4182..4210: 0.546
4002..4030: 0.571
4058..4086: 0.565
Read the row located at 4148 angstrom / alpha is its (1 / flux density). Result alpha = 0.29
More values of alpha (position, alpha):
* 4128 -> 0.27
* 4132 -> 0.26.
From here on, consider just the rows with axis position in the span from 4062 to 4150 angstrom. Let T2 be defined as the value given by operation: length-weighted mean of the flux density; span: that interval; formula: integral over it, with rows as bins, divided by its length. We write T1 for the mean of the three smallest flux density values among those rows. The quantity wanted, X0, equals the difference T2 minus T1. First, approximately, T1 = 2.66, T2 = 3.48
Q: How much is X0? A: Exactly 0.83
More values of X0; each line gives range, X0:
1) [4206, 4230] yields 0.09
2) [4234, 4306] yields 0.18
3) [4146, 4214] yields 0.18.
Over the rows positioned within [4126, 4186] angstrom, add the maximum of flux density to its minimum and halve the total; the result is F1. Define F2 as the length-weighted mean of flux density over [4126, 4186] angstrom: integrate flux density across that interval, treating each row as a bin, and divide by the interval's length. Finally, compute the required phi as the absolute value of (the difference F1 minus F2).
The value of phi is 0.21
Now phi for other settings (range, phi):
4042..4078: 0.20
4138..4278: 0.19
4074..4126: 0.35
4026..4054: 0.01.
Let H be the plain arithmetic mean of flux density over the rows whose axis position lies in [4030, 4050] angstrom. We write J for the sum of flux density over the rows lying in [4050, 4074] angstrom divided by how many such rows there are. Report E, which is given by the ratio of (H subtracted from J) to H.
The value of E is 0.055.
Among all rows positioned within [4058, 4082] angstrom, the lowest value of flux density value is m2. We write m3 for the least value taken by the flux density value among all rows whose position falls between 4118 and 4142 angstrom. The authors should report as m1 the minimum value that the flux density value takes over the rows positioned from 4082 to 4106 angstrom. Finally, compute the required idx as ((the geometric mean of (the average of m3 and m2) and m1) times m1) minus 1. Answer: 5.3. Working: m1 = 2.354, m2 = 2.88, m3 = 3.132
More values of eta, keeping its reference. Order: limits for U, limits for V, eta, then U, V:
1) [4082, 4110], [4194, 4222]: -0.6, 0.32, 0.09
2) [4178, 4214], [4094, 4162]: 2.1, 0.07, 0.30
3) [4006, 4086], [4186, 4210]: -0.1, 0.18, 0.08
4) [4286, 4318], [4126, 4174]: 1.2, 0.19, 0.24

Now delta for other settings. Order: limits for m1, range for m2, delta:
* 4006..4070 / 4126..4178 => 7.04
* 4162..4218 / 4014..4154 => 7.07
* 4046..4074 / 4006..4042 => 7.13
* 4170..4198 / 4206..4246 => 6.87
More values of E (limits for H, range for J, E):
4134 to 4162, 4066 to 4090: 0.011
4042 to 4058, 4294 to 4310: 0.088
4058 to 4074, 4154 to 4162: 0.000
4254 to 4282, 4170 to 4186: 0.001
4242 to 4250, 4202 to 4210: -0.027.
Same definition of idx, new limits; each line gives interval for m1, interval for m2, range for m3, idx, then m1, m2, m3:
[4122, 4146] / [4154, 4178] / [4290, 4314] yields 7.6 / 2.738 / 3.447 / 3.724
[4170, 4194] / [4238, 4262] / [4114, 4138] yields 10.5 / 3.351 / 3.358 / 3.701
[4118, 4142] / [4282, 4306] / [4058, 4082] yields 9.0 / 3.132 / 3.611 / 2.88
